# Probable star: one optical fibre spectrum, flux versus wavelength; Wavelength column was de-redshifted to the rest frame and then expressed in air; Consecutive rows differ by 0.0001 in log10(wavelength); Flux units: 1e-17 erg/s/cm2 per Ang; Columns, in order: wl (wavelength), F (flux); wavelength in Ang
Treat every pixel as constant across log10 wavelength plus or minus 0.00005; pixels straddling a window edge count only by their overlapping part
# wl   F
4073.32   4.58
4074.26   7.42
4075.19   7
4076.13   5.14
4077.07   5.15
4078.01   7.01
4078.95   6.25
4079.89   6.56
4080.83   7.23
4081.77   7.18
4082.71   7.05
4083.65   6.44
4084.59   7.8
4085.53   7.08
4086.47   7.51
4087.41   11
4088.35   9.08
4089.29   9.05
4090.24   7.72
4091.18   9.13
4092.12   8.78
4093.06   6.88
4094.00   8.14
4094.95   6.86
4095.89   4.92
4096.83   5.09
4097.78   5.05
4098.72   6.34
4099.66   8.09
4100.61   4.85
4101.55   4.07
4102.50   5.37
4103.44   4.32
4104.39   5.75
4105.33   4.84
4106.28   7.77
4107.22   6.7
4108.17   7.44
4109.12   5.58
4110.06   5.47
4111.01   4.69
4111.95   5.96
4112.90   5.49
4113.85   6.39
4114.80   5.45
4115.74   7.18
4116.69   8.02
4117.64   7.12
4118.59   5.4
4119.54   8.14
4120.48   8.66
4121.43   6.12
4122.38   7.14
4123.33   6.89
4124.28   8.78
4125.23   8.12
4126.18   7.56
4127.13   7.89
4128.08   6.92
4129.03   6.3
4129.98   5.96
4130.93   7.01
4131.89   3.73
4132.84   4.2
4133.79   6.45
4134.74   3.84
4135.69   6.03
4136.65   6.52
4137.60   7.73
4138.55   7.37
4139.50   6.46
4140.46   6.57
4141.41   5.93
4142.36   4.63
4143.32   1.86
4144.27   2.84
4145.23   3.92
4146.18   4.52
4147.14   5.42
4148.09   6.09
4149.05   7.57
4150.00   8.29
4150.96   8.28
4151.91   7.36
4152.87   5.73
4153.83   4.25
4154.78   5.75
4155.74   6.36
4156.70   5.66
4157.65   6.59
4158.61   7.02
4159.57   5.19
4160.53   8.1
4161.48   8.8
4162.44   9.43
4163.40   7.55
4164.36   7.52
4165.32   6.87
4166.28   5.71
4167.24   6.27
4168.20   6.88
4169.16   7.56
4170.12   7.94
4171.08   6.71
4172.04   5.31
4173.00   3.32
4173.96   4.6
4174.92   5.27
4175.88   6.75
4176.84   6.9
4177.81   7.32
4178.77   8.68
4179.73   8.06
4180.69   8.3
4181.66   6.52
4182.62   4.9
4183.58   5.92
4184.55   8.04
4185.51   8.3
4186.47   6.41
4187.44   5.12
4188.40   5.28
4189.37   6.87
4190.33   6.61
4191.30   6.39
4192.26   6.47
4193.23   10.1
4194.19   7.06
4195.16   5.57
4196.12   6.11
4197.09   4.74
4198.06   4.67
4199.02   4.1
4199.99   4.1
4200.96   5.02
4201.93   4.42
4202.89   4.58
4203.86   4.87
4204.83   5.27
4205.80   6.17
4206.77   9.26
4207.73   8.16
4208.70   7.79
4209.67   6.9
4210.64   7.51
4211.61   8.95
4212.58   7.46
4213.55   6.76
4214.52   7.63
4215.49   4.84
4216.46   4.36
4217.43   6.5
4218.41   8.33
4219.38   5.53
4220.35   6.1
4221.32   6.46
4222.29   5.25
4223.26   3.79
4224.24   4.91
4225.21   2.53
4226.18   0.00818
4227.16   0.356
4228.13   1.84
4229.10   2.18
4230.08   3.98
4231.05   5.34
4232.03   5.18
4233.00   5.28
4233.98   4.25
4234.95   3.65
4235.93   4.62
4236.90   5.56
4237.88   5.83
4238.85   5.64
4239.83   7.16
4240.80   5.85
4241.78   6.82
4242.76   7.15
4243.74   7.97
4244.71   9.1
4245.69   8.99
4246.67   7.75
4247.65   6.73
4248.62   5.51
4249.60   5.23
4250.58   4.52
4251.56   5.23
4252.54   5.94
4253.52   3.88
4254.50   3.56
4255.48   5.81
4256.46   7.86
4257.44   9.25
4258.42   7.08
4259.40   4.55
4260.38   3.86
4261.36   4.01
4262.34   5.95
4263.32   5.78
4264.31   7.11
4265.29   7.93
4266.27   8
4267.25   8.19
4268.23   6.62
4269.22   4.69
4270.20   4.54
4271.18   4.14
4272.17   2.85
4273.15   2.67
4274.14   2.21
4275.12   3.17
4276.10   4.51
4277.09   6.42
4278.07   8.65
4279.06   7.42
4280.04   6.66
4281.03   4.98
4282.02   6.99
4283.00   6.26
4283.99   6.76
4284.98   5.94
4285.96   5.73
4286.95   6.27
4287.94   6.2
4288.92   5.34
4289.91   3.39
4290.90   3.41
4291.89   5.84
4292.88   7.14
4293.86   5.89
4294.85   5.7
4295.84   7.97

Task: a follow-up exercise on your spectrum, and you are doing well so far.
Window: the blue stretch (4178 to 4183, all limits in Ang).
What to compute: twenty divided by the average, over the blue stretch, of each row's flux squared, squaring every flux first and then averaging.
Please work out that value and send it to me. 0.36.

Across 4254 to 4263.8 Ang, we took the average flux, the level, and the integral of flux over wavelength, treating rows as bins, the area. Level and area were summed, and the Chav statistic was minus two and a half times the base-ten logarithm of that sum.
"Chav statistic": -4.49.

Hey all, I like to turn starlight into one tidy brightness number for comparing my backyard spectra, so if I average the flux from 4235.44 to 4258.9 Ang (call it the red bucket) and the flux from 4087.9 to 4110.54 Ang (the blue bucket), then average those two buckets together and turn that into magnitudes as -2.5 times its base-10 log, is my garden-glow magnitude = -2.03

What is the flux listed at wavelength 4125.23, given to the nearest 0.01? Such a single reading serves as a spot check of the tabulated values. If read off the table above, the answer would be 8.12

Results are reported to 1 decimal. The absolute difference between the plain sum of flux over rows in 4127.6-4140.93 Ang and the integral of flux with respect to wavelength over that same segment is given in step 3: 4.1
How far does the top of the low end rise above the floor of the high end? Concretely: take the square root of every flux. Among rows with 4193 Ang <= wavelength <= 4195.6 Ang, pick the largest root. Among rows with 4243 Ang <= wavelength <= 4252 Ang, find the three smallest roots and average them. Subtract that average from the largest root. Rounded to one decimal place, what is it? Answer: 0.9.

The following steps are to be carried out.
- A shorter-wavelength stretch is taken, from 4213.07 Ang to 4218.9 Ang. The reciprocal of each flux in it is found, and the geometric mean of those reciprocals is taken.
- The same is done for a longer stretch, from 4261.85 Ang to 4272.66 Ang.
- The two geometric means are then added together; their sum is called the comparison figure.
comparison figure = 0.335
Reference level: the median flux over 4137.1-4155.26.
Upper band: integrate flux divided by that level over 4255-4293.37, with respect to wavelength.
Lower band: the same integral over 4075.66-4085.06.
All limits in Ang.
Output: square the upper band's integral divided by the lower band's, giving 13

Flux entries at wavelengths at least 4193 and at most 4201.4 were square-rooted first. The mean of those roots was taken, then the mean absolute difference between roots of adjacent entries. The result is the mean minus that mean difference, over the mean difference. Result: 11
